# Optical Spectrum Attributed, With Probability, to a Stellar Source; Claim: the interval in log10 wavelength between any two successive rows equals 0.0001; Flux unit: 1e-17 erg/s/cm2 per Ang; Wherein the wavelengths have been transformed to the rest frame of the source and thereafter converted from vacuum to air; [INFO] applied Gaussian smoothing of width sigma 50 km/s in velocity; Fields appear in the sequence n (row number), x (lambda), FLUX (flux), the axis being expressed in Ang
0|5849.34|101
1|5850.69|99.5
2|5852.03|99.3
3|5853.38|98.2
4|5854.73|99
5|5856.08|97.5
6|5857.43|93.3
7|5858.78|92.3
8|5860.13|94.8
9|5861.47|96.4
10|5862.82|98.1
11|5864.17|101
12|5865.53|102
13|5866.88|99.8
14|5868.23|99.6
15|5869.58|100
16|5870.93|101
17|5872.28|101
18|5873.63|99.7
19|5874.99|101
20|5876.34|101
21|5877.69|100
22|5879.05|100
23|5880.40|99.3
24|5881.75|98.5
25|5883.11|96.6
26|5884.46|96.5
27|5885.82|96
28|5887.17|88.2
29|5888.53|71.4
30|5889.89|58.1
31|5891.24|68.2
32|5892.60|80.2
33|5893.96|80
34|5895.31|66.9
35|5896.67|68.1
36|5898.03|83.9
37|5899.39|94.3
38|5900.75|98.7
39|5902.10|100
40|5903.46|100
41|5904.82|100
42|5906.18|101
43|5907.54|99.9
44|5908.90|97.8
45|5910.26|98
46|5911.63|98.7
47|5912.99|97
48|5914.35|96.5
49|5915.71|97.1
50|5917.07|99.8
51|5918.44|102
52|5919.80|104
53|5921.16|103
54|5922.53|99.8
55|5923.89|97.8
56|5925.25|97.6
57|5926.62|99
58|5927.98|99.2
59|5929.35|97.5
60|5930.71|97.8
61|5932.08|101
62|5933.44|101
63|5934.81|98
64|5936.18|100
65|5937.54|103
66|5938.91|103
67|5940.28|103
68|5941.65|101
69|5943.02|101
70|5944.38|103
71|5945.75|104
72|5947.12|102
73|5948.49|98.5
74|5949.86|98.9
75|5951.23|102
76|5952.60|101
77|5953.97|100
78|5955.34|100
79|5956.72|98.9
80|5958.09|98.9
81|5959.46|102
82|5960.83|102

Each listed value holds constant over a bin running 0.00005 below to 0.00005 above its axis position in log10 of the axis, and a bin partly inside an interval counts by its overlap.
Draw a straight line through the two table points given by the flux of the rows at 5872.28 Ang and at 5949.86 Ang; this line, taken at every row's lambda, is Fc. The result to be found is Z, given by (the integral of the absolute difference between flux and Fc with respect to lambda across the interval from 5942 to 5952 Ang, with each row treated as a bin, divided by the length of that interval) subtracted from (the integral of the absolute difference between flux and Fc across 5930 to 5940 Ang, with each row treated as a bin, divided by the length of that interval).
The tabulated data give -0.3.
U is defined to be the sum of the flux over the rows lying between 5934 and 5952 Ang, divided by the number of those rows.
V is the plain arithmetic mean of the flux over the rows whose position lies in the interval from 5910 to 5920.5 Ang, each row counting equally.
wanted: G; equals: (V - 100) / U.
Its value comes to -0.009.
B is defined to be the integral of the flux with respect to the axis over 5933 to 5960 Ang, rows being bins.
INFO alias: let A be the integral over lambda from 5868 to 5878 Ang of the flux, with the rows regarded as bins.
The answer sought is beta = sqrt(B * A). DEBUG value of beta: 1655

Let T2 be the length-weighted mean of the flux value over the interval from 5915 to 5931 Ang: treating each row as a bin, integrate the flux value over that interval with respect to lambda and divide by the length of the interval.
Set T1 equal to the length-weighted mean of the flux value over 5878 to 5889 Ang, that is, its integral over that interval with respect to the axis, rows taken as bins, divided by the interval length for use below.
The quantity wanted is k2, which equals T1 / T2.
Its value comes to 0.94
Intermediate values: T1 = 94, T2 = 100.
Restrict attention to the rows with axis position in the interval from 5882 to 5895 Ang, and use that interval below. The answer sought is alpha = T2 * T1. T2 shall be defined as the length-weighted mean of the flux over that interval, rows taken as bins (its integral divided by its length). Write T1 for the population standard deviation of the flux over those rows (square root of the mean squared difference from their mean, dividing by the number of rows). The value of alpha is 1070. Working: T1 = 13.1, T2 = 82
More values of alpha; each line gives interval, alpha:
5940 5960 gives 168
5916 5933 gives 210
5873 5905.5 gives 1196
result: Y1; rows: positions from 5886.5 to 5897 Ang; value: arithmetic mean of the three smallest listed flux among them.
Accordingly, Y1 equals 64.4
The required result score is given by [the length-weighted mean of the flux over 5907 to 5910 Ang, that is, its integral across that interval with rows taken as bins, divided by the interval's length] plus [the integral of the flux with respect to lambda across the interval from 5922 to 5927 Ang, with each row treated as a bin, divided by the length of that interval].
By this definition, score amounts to 197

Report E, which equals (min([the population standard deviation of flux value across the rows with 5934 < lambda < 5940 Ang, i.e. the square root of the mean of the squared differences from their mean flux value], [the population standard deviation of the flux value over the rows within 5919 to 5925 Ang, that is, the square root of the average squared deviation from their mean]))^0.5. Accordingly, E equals 1.46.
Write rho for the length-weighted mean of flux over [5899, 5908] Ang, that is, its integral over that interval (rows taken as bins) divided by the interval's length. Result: 99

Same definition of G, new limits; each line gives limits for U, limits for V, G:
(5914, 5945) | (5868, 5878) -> 0.004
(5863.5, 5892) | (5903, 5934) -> -0.007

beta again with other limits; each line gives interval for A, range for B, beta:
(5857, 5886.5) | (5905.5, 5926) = 2433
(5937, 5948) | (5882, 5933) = 2310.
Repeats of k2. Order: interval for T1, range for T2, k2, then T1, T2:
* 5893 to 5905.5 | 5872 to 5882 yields 0.88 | 88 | 100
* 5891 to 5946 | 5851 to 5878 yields 0.98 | 96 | 99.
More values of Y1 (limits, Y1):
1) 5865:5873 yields 99.8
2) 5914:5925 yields 97.1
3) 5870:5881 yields 99.7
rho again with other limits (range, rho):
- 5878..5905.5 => 87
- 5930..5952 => 101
